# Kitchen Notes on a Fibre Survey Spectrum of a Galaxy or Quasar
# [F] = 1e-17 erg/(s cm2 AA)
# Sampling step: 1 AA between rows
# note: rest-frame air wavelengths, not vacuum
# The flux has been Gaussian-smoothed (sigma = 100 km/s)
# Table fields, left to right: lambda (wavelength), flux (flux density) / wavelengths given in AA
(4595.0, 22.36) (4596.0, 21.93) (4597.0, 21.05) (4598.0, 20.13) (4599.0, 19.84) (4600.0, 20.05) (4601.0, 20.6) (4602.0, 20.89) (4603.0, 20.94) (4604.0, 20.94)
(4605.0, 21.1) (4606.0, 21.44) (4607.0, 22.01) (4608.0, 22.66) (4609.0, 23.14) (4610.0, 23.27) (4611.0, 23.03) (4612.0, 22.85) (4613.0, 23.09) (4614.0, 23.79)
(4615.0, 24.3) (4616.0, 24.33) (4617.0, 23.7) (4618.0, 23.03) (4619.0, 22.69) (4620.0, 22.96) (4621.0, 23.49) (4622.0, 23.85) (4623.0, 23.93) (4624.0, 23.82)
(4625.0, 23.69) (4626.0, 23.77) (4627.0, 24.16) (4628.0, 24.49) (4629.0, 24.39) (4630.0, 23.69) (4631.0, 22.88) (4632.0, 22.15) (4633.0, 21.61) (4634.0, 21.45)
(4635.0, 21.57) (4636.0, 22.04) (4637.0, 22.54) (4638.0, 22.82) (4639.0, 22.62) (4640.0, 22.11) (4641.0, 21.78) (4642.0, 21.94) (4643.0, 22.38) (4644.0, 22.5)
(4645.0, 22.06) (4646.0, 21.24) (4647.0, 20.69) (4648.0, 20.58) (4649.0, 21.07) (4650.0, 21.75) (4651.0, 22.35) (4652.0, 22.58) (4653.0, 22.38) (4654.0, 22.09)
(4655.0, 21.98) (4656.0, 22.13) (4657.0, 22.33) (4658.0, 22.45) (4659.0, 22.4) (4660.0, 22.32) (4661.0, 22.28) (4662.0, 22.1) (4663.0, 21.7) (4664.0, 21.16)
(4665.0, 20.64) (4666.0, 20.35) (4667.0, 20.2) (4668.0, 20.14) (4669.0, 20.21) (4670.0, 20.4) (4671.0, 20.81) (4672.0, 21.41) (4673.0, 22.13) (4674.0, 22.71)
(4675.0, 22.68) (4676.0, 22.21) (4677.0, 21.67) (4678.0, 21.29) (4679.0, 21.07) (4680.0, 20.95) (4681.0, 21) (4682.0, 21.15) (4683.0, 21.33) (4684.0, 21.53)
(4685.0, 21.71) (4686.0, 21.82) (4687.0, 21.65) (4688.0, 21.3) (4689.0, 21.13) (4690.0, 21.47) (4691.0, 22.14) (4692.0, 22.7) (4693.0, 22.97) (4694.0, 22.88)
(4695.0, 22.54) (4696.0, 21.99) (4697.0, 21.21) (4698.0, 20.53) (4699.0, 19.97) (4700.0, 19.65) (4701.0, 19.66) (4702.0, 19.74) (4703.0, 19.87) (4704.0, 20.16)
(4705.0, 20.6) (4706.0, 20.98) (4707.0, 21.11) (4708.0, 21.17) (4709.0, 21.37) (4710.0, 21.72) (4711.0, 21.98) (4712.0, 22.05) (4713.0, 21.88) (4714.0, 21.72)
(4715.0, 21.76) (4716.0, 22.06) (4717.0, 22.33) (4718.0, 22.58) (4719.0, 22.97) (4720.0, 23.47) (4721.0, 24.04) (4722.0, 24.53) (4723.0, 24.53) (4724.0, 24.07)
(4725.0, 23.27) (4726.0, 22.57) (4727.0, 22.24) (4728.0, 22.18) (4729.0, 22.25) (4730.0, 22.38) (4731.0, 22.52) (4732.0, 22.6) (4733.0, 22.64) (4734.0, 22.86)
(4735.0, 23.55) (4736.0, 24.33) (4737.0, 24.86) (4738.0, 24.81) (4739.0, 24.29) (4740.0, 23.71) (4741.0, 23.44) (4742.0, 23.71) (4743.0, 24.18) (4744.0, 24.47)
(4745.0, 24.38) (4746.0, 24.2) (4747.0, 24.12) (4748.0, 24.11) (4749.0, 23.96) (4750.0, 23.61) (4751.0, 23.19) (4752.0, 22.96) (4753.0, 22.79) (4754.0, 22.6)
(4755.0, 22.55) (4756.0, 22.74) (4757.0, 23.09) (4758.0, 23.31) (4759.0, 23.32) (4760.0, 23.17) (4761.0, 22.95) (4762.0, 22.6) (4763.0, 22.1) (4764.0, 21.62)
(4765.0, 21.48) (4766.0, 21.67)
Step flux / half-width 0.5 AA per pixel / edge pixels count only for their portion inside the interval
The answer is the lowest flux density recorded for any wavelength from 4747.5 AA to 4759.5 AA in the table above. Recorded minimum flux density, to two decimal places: 22.55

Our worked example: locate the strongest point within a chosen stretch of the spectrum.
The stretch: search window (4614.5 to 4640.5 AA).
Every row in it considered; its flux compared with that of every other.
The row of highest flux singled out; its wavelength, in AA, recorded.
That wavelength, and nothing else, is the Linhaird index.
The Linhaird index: 4628.0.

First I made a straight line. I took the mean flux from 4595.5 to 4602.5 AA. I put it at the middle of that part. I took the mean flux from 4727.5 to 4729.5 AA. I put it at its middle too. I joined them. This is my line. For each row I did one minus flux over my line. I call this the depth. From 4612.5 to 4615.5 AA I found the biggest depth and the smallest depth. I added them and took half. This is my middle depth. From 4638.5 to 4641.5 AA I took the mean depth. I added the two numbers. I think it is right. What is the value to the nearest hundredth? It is -0.19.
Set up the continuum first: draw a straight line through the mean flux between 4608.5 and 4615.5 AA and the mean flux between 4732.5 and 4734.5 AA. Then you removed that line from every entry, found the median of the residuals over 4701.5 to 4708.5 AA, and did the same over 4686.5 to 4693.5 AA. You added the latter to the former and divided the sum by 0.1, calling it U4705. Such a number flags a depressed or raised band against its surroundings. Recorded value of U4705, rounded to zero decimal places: -36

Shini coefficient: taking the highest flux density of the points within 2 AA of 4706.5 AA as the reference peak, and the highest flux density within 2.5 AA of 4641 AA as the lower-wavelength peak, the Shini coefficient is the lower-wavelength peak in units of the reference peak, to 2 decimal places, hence 1.07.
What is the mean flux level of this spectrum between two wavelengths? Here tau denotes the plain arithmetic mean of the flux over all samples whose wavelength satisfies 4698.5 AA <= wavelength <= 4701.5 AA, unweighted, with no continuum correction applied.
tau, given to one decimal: 19.8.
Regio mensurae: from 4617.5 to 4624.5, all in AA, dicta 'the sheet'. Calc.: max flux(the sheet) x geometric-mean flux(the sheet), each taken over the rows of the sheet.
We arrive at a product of 560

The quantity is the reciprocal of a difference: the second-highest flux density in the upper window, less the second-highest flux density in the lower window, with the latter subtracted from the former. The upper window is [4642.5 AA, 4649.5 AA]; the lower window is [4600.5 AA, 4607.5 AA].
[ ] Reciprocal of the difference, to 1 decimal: 1.1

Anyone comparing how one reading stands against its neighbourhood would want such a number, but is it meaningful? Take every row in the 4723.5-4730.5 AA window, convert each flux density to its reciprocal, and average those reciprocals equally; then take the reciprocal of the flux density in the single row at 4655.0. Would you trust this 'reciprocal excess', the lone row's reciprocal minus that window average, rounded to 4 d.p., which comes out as 0.0014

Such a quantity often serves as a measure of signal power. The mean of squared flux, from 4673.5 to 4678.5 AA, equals 489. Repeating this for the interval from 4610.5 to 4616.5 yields 556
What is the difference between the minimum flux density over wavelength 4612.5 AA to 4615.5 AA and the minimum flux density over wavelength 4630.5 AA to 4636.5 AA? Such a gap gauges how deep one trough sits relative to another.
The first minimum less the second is 1.6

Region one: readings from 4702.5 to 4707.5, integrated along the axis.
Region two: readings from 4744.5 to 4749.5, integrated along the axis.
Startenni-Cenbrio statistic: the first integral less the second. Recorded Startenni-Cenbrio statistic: -18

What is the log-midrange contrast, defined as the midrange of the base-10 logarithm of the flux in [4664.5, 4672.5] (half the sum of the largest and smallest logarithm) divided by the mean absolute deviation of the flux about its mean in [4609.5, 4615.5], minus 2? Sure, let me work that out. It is 1.01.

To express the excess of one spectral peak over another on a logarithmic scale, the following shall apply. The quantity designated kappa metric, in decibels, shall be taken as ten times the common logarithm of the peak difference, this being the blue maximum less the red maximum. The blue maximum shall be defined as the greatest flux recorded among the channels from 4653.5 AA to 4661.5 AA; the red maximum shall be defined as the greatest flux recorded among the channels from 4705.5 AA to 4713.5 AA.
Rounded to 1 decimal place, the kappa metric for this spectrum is -4.0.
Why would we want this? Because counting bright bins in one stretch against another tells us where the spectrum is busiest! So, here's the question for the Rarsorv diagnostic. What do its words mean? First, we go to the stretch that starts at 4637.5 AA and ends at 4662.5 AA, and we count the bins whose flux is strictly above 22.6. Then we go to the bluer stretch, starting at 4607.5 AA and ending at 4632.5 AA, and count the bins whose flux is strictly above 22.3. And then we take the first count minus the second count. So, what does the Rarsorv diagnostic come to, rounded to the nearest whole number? -22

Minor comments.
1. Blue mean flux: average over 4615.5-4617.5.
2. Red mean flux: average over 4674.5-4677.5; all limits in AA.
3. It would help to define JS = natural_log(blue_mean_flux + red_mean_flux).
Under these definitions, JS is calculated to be 3.83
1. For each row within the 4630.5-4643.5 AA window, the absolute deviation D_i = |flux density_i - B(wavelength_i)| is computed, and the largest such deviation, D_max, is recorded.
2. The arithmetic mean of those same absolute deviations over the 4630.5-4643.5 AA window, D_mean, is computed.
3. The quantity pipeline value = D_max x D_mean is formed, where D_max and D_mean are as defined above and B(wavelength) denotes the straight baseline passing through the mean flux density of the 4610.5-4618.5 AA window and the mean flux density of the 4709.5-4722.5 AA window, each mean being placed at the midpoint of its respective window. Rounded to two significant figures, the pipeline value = 2.2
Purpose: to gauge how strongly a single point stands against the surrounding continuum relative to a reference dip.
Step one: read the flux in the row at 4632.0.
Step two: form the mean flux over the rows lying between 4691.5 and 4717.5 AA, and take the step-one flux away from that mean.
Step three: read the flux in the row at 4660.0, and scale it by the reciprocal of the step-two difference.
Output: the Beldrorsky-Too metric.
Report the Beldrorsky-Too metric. -27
